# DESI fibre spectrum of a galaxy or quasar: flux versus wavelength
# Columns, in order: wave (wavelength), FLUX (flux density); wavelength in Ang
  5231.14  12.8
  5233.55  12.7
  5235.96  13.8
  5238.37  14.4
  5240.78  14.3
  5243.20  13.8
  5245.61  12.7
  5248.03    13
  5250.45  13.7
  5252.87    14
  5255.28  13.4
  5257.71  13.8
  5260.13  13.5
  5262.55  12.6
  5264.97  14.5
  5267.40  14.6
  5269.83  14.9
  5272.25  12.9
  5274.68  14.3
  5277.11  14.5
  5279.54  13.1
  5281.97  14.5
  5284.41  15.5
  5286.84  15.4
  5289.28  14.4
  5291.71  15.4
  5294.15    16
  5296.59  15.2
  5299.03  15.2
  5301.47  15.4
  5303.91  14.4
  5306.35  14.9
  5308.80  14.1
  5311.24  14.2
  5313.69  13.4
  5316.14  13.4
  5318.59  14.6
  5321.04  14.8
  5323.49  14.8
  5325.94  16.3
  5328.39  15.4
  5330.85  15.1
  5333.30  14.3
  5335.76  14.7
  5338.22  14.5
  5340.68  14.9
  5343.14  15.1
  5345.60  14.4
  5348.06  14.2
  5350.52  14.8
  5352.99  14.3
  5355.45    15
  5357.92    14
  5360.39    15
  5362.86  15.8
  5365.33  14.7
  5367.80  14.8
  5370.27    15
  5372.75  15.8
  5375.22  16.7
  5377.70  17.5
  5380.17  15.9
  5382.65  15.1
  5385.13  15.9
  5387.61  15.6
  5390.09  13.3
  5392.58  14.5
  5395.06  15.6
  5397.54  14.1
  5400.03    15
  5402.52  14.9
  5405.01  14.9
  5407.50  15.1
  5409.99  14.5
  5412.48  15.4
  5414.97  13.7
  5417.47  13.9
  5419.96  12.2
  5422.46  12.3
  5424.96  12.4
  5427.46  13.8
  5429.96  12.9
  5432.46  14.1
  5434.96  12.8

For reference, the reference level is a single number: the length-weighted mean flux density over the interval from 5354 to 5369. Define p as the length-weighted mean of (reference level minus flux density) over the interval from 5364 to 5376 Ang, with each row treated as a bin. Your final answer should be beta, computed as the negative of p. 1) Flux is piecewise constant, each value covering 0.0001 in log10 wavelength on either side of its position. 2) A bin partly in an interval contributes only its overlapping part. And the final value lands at 0.5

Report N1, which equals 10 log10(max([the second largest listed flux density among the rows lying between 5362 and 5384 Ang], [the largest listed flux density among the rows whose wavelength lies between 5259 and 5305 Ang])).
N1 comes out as 12.2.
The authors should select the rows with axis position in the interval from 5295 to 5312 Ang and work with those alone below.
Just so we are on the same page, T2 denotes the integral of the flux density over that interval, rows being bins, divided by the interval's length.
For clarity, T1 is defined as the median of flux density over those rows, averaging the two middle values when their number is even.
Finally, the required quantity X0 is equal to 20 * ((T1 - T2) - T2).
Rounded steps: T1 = 14.9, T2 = 14.8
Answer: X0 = -295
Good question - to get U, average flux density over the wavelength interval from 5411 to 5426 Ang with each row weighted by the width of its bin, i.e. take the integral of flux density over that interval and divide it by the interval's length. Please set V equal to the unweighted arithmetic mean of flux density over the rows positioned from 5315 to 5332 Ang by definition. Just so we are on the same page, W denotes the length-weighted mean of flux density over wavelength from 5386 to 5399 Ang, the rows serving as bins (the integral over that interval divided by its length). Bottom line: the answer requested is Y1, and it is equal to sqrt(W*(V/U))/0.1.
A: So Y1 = 40.5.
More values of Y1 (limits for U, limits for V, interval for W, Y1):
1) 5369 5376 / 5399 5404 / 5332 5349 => 37.2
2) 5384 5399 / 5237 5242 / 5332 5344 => 37.7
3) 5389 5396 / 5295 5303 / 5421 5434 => 37.2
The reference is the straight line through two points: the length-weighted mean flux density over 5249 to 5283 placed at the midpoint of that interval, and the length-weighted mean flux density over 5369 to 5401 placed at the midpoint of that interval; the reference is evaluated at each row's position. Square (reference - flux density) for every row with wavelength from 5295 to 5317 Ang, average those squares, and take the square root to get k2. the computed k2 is 0.80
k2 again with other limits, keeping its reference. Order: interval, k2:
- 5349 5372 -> 0.52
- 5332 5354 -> 0.42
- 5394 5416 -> 1.04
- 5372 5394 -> 1.23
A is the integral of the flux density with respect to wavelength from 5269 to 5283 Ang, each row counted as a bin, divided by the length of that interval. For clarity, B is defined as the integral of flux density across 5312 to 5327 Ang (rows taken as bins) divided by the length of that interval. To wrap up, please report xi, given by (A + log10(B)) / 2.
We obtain 7.6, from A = 14.0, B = 14.5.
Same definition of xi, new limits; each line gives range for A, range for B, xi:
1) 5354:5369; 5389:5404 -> 8.0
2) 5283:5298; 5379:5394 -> 8.2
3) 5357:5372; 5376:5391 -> 8.1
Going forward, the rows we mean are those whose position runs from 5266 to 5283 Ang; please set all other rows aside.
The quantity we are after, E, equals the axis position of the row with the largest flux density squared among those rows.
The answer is 5269.83 Ang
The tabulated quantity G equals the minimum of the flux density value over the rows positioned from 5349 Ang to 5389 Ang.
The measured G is 14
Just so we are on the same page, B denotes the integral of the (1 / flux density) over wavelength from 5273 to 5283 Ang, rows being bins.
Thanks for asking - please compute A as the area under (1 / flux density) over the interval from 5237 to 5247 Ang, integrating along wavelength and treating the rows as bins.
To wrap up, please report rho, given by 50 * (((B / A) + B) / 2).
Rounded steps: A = 0.727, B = 0.714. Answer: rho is 42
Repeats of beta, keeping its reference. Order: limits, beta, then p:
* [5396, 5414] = 0.0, 0.0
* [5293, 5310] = 0.1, -0.1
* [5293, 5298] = 0.7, -0.7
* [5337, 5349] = -0.2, 0.2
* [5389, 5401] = -0.4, 0.4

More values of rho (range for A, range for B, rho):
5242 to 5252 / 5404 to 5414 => 39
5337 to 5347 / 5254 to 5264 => 46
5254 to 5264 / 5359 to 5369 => 39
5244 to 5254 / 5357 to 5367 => 39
